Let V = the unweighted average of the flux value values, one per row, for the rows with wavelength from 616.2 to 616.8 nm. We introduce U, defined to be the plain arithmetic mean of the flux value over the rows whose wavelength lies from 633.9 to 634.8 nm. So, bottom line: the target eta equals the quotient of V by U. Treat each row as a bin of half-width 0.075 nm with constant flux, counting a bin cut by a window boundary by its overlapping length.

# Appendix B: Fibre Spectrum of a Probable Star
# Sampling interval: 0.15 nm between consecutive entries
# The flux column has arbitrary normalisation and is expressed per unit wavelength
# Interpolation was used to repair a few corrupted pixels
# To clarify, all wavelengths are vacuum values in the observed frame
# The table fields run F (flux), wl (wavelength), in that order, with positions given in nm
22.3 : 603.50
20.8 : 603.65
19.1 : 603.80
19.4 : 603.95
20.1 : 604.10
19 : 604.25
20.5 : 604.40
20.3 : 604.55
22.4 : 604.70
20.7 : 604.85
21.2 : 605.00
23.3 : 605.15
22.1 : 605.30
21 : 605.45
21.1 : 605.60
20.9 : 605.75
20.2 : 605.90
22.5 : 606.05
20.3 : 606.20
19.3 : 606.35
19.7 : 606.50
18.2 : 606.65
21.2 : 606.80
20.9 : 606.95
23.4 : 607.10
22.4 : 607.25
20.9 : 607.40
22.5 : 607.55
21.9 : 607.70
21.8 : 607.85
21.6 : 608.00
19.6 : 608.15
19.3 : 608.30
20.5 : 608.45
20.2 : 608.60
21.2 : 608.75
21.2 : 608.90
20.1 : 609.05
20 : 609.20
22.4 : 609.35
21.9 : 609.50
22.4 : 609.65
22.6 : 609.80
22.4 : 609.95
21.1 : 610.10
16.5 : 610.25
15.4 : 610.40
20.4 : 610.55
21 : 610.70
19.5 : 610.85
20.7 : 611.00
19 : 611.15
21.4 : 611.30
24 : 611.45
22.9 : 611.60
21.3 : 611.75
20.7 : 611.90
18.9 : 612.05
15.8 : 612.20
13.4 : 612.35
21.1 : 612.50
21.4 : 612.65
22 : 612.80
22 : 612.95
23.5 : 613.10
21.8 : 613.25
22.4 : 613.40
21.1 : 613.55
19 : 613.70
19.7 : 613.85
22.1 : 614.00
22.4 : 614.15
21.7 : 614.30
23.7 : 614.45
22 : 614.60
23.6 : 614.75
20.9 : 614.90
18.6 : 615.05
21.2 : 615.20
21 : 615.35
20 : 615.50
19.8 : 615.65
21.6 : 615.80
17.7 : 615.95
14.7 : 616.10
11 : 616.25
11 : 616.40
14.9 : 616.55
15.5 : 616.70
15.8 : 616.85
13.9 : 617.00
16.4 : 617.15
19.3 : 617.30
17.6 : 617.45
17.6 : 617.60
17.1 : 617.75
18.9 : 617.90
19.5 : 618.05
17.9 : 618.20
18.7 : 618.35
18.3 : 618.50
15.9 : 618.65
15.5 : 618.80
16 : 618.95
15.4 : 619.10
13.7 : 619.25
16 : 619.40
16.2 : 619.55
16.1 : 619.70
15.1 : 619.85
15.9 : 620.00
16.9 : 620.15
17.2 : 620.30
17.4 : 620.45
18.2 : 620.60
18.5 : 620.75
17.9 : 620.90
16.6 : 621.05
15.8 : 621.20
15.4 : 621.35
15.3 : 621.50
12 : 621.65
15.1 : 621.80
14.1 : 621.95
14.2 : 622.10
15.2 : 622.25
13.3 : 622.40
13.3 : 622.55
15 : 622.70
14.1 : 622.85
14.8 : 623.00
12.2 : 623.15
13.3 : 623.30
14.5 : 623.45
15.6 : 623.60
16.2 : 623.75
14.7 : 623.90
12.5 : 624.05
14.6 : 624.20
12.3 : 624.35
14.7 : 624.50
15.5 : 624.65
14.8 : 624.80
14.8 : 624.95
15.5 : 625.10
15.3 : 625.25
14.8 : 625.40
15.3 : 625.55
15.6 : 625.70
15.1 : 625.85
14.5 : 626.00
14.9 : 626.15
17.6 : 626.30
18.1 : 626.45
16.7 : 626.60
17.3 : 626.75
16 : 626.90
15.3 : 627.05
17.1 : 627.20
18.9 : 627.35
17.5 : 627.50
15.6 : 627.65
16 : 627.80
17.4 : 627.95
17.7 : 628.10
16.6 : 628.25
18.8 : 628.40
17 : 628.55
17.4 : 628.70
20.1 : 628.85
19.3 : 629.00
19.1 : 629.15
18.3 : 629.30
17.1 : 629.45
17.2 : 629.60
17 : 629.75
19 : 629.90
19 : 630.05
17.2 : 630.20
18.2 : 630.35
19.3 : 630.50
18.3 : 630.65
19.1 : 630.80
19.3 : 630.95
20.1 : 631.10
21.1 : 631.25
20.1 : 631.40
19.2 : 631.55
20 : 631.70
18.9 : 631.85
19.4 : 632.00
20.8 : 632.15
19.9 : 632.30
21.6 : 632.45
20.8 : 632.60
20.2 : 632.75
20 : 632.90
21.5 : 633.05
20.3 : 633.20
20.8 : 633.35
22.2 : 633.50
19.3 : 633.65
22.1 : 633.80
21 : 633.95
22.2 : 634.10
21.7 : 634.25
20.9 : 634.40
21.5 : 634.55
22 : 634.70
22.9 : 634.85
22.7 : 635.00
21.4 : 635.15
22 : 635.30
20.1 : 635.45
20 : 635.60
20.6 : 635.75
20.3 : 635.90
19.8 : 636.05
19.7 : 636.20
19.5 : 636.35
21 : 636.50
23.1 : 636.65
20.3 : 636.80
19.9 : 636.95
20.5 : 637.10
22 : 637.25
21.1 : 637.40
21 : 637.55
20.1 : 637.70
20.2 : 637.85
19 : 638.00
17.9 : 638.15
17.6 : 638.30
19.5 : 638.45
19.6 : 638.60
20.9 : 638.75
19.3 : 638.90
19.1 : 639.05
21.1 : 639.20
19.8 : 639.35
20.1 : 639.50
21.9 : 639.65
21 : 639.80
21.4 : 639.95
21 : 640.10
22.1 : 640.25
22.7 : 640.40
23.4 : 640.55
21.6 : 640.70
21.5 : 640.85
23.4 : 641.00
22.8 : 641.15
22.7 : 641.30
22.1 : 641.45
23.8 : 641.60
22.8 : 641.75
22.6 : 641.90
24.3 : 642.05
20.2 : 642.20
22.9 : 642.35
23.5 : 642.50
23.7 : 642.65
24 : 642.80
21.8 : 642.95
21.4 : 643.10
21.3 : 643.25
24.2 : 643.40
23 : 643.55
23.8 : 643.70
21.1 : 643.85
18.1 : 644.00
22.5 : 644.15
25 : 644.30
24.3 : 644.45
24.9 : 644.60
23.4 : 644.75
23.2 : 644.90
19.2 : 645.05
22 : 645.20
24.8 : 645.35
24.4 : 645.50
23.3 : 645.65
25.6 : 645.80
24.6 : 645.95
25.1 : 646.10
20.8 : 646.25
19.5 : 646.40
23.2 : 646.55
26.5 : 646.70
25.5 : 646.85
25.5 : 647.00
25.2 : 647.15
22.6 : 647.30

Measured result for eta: 0.608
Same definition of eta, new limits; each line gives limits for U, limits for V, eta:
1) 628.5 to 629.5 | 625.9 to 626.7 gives 0.893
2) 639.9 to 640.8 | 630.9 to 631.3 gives 0.915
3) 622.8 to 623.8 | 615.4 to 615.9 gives 1.423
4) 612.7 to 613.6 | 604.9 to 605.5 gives 0.989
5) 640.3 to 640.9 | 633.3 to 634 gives 0.945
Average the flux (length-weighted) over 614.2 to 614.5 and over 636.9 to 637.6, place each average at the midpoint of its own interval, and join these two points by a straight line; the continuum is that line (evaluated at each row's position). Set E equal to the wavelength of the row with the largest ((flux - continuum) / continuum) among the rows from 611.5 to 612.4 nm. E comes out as 611.60 nm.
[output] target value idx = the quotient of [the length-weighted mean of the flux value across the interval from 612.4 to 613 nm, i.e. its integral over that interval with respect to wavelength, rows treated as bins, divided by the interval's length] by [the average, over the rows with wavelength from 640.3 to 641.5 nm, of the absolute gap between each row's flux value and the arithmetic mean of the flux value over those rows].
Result 36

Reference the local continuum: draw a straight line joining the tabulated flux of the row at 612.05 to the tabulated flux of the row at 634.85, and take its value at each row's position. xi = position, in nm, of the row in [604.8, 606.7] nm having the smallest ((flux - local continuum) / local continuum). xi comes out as 606.65 nm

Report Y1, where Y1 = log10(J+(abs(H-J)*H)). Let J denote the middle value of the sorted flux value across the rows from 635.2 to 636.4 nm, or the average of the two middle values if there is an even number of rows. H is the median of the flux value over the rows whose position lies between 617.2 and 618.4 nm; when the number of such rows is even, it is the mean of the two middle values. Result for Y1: 1.7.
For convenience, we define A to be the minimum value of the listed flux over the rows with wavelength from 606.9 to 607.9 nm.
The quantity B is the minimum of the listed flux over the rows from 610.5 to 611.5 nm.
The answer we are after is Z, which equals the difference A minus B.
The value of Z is 1.9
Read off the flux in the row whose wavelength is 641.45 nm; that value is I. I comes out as 22.1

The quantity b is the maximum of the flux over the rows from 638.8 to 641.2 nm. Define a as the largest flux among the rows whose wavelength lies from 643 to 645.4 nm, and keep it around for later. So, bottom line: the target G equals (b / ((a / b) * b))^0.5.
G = 0.97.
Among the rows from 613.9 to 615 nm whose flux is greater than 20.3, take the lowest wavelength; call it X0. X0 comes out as 614.00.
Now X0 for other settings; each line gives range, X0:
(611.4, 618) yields 611.45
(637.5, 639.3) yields 637.55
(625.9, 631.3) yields 631.25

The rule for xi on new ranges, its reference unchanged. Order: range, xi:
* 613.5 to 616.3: 616.25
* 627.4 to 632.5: 627.65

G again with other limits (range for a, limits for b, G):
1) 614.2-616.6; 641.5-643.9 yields 1.01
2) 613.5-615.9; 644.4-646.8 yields 1.06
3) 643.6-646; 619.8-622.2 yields 0.85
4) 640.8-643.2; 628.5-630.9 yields 0.91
